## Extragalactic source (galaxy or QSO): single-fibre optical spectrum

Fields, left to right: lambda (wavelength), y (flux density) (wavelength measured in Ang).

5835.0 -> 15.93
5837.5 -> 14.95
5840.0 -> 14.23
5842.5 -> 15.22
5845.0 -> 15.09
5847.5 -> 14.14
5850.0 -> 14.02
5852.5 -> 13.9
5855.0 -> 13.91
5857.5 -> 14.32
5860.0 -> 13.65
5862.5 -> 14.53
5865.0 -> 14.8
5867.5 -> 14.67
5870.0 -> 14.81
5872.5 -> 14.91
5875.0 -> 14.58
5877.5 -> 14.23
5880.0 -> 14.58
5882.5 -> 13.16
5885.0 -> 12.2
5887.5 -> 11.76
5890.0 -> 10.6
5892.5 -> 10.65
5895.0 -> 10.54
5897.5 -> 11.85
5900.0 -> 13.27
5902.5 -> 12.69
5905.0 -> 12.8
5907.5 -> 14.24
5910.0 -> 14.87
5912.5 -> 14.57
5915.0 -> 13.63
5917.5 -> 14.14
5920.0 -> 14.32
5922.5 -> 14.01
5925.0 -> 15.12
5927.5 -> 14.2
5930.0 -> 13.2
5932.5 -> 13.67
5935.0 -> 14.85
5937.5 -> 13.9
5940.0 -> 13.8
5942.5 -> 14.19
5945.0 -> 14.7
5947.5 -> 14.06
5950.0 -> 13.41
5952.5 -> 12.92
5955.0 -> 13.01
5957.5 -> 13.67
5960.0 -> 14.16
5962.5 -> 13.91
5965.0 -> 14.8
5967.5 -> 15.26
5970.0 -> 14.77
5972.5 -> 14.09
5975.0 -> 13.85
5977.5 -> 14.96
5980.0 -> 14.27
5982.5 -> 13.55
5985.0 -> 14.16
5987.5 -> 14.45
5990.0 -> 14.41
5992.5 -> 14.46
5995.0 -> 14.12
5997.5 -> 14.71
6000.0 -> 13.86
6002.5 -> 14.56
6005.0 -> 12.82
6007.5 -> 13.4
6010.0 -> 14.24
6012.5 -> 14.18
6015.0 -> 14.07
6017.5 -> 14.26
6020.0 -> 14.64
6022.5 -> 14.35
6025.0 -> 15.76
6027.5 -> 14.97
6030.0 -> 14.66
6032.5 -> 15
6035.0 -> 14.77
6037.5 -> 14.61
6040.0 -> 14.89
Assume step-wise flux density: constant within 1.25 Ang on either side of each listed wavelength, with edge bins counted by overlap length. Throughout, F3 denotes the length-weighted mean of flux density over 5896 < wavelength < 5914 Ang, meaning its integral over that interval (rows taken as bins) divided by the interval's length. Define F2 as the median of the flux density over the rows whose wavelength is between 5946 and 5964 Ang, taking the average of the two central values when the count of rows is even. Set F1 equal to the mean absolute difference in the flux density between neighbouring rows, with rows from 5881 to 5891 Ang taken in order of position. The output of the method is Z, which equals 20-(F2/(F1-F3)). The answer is 21.1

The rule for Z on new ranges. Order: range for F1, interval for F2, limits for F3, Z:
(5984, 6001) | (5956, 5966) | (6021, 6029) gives 21.0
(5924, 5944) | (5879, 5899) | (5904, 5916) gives 20.9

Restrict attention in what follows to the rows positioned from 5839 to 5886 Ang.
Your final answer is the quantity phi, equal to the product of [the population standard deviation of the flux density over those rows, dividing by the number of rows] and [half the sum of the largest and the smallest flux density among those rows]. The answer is 9.6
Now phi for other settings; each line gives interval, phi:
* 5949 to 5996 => 8.6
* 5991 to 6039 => 8.7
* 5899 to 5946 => 9.3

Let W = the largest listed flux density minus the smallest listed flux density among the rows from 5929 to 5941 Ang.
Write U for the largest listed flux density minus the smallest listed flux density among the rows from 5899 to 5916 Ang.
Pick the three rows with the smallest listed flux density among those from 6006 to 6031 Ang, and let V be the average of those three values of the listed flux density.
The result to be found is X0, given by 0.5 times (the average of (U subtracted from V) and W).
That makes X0 3.34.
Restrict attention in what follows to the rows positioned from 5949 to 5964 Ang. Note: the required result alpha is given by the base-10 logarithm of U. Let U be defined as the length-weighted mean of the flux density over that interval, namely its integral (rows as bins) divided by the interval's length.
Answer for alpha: 1.13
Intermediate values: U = 13.5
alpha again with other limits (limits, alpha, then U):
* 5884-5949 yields 1.13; 13.4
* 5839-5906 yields 1.13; 13.5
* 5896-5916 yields 1.13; 13.5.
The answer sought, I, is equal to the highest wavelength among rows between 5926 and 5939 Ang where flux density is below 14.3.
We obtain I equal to 5937.5 Ang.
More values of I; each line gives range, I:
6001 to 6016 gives 6015.0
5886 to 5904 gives 5902.5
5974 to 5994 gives 5985.0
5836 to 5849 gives 5847.5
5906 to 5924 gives 5922.5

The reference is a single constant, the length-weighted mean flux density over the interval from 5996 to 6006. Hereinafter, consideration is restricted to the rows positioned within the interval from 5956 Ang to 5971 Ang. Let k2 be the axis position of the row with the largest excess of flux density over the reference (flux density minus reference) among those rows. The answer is 5967.5 Ang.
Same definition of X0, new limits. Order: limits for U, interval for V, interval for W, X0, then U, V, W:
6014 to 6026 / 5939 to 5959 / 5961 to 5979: 3.21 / 1.69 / 13.1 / 1.41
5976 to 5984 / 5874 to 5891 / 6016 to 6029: 2.90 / 1.41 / 11.5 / 1.50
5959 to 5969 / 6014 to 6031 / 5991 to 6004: 3.43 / 1.35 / 14.2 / 0.85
